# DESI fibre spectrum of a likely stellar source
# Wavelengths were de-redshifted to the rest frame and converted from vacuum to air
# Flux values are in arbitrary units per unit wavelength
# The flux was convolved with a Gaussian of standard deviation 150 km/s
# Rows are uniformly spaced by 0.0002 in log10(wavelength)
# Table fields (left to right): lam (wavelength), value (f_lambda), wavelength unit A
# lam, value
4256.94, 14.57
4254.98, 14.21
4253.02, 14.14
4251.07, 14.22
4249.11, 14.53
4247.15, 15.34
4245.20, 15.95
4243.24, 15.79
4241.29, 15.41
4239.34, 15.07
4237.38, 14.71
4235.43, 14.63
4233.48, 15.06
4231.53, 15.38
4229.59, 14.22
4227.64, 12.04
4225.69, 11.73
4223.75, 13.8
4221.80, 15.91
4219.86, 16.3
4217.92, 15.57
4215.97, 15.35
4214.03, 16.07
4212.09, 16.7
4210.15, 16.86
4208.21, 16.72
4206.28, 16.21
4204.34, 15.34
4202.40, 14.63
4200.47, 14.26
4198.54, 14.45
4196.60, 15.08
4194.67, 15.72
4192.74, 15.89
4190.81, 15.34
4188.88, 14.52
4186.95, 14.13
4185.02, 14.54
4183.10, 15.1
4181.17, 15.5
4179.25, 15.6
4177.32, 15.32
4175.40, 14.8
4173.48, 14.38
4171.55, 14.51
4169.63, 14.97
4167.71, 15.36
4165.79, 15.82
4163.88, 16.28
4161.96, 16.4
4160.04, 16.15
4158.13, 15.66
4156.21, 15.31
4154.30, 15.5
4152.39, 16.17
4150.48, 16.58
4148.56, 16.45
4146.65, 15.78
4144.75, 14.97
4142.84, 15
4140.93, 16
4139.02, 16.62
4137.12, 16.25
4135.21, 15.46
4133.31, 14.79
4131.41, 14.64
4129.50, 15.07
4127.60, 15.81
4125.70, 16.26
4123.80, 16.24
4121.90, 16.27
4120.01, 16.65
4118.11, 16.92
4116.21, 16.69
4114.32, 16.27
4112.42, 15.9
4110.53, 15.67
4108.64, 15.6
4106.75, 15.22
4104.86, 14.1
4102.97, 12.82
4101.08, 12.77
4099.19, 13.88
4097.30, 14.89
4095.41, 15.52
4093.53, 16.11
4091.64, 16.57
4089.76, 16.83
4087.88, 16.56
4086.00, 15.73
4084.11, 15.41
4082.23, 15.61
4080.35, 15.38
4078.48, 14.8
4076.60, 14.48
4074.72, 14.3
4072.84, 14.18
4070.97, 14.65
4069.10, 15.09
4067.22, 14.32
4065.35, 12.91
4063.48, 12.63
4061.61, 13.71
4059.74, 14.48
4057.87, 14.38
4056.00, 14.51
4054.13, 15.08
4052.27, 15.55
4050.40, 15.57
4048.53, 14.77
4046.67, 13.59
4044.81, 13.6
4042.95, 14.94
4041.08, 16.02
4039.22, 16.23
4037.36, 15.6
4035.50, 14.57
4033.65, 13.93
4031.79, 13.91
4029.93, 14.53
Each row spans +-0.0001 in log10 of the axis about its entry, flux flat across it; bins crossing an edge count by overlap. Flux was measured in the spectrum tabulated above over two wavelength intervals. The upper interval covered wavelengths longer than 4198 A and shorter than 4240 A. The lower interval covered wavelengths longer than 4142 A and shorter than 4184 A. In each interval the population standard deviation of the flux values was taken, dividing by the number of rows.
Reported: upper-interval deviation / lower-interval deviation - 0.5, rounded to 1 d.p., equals 1.6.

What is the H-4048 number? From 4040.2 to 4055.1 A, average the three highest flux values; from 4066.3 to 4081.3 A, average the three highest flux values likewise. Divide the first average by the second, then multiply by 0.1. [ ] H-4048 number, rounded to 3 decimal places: 0.104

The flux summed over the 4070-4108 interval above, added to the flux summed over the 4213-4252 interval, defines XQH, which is 597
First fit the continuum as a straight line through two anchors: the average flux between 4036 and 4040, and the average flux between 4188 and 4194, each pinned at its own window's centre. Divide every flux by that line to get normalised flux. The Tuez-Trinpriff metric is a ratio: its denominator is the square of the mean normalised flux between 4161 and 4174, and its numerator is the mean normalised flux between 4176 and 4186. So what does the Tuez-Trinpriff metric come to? 0.99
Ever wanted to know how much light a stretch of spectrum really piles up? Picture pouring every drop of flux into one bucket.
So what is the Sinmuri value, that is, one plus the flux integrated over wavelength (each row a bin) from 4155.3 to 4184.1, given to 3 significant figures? 445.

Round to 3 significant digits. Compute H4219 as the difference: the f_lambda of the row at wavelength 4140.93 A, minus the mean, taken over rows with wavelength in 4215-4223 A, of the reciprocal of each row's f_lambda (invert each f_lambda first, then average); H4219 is 15.9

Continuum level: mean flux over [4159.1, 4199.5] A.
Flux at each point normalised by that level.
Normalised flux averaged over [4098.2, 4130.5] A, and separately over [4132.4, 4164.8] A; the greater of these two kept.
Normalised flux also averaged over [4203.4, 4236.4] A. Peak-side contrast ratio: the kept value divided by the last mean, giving 1.04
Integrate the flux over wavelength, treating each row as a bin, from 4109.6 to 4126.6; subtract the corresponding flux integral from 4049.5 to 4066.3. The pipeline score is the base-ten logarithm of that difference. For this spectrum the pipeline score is 1.6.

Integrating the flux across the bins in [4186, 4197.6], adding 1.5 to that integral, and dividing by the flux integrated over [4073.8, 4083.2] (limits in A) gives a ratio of 1.3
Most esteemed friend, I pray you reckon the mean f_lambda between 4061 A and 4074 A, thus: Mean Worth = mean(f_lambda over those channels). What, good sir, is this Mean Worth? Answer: 13.9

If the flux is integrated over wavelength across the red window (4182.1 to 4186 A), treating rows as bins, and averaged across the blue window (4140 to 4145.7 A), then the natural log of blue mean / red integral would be -1.3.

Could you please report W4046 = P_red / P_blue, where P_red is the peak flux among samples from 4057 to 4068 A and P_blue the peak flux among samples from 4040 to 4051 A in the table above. 0.90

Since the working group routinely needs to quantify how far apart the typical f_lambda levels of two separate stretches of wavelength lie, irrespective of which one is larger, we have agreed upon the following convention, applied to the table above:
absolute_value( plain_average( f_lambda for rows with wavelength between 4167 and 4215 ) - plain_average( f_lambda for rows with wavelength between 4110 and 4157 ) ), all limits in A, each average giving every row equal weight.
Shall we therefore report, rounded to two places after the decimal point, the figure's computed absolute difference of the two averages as 0.61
